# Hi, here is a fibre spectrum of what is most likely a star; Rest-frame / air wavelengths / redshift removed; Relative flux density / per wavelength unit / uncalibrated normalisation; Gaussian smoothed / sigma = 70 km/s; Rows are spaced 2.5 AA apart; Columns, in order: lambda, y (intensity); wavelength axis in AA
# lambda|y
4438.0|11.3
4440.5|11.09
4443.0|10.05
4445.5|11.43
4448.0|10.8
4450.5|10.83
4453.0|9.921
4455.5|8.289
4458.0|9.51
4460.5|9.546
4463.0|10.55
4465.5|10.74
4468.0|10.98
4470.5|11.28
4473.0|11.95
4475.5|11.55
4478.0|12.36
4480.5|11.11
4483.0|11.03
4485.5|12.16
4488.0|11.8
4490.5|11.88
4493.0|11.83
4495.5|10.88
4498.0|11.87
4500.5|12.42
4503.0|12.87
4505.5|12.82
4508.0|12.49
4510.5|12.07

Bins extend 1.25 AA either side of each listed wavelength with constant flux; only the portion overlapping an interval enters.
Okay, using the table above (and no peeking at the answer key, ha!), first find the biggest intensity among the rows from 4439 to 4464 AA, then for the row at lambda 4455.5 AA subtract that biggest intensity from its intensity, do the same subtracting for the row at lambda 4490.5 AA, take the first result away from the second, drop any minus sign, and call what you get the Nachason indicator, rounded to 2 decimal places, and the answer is 3.59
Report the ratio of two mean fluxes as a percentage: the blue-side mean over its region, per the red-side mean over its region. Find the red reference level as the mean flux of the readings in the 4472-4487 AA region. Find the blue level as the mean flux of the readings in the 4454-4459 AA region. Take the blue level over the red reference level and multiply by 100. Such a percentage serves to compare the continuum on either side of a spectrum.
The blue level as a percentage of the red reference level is 76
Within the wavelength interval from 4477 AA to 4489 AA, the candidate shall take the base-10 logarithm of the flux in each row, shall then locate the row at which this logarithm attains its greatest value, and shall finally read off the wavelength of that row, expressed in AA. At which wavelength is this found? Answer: 4478.0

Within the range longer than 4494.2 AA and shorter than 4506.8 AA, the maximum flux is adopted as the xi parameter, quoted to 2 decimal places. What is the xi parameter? 12.87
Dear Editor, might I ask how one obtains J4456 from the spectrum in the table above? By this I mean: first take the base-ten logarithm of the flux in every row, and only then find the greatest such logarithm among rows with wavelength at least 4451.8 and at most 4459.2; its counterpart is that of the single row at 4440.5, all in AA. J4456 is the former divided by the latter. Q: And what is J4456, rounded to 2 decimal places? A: 0.95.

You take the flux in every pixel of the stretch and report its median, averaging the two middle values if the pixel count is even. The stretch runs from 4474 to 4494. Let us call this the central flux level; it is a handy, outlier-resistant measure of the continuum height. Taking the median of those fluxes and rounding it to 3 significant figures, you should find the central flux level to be 11.8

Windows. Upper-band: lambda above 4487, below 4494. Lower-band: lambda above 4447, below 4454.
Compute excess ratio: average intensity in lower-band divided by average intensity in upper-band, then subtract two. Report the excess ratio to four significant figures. -1.111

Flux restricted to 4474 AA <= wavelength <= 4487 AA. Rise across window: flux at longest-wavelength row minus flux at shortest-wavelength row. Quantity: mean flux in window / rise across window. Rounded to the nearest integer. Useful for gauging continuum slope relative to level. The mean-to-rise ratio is 19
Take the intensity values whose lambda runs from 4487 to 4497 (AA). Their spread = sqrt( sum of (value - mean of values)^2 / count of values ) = 0.42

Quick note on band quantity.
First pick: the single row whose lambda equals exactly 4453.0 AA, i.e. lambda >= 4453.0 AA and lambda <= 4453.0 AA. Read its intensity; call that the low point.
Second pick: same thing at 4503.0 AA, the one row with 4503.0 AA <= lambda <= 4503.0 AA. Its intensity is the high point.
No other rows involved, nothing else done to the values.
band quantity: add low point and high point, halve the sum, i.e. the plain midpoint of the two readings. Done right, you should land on 11.4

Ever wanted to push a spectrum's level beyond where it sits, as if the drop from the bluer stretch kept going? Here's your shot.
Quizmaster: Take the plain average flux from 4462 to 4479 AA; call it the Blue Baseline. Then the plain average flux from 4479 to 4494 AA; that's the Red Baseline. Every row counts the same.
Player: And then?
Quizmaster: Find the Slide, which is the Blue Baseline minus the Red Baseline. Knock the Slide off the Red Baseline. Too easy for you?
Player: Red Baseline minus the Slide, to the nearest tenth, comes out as 11.9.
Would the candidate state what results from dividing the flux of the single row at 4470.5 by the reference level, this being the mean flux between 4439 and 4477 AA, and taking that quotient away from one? -0.07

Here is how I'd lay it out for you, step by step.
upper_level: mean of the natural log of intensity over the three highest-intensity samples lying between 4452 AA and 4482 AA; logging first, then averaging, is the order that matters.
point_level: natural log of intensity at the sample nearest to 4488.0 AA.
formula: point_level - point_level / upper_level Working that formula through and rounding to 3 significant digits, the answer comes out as 1.47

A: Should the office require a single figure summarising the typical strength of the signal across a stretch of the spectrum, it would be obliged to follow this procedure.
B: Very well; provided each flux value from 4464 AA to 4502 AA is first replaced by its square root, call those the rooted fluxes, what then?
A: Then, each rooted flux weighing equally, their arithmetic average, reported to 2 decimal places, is 3.40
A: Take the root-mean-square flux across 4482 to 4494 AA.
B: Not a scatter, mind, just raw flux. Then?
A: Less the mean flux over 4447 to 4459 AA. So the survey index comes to 1.9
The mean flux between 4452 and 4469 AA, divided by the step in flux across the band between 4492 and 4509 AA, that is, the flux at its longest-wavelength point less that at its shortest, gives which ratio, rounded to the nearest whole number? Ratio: 15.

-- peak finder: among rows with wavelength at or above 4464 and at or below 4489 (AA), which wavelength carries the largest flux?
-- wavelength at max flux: 4478.0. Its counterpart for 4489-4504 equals 4503.0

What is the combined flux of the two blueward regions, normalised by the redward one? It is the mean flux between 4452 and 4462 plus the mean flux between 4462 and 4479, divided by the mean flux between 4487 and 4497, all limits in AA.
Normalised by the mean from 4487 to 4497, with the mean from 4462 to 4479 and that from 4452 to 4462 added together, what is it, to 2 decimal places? 1.78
